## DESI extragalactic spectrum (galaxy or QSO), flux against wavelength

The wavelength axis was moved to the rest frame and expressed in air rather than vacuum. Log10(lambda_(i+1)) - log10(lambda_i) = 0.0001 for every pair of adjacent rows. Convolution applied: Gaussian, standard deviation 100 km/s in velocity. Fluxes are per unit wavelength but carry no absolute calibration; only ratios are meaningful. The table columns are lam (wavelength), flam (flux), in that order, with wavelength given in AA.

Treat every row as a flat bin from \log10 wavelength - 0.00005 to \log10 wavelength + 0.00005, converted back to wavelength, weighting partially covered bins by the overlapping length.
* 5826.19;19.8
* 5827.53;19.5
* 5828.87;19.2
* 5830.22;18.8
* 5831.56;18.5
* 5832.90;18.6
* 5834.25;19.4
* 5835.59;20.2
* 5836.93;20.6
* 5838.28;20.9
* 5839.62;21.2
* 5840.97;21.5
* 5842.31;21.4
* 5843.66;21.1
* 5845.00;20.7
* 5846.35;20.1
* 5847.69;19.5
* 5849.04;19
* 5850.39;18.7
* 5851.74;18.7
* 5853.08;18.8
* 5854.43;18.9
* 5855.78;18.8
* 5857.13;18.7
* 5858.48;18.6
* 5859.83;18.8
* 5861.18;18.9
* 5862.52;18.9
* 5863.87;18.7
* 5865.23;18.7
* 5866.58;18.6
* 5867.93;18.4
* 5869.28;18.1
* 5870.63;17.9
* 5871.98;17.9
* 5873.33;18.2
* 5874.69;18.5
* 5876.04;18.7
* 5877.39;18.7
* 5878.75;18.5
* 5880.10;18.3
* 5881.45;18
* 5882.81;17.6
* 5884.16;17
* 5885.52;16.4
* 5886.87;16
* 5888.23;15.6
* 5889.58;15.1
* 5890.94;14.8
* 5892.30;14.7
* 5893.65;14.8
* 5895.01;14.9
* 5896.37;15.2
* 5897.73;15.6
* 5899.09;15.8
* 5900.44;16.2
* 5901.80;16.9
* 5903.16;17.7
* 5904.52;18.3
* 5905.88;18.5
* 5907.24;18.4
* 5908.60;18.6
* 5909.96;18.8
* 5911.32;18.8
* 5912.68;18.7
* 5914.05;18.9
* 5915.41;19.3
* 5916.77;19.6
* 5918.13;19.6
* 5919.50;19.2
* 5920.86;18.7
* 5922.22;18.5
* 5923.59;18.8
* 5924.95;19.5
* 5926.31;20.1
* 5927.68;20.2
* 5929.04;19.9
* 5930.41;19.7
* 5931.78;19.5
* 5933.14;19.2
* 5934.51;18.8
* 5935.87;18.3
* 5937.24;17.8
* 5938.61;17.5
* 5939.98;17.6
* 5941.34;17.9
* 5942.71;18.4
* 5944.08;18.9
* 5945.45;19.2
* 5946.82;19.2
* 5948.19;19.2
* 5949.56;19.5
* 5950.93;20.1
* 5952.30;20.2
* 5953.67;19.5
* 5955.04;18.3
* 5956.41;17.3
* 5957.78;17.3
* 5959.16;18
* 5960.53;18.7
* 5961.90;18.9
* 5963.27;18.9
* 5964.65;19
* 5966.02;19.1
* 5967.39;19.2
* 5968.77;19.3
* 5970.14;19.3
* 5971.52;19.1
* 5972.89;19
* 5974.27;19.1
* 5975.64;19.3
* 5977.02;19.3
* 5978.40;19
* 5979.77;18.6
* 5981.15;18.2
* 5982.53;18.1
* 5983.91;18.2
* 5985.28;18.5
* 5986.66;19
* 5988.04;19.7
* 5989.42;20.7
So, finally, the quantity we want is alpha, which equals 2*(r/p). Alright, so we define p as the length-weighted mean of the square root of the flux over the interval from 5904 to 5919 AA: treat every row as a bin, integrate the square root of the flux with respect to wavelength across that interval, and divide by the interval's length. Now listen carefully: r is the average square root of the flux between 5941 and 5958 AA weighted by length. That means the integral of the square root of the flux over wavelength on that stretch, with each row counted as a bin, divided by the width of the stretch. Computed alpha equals 2.00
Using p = 4.342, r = 4.35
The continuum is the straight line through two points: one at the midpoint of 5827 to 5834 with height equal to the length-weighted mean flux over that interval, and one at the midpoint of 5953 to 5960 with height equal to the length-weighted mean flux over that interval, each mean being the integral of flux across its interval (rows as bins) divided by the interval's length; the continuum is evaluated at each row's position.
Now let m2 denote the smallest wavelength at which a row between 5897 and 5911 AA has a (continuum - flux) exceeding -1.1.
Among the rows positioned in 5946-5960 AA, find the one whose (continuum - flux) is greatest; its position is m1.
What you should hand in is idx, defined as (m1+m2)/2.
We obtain 5927.1 AA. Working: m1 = 5956.41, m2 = 5897.73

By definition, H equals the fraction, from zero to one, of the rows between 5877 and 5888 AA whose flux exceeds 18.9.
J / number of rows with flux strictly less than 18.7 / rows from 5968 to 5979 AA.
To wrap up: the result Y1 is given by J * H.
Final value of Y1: 0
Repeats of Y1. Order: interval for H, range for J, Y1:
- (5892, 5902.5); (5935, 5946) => 0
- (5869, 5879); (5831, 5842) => 0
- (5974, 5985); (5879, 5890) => 4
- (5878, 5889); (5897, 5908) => 0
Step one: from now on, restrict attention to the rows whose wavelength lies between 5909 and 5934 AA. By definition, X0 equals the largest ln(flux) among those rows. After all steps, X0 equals 3.01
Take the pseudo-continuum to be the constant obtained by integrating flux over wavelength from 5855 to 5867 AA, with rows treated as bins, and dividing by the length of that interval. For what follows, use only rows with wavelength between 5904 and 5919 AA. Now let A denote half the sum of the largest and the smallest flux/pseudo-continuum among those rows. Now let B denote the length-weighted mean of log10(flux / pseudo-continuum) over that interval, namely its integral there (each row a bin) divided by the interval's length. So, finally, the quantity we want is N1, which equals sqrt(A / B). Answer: 18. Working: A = 1.01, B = 0.0030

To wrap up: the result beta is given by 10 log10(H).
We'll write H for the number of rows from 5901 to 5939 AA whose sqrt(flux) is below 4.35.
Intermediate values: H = 17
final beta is 12.3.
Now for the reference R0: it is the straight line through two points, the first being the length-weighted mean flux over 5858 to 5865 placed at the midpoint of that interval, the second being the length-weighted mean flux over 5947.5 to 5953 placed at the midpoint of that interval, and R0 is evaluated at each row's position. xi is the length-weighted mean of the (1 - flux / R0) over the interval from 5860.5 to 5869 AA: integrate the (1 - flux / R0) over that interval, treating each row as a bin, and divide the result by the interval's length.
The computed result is 0.01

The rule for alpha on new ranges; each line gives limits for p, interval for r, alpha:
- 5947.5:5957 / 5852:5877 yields 1.97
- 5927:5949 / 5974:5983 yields 2.00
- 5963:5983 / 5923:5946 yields 2.00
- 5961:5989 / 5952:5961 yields 1.97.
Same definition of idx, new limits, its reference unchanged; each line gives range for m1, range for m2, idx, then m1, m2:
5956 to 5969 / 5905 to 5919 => 5931.1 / 5956.41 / 5905.88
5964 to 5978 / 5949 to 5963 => 5959.8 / 5964.65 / 5955.04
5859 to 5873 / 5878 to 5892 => 5874.7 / 5870.63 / 5878.75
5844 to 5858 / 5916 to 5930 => 5884.9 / 5850.39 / 5919.50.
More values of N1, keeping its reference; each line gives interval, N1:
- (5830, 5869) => 8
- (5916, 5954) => 11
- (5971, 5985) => 37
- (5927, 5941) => 27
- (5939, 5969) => 40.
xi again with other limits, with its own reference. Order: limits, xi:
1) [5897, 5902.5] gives 0.16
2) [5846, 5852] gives -0.03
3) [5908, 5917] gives 0.02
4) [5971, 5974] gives 0.05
